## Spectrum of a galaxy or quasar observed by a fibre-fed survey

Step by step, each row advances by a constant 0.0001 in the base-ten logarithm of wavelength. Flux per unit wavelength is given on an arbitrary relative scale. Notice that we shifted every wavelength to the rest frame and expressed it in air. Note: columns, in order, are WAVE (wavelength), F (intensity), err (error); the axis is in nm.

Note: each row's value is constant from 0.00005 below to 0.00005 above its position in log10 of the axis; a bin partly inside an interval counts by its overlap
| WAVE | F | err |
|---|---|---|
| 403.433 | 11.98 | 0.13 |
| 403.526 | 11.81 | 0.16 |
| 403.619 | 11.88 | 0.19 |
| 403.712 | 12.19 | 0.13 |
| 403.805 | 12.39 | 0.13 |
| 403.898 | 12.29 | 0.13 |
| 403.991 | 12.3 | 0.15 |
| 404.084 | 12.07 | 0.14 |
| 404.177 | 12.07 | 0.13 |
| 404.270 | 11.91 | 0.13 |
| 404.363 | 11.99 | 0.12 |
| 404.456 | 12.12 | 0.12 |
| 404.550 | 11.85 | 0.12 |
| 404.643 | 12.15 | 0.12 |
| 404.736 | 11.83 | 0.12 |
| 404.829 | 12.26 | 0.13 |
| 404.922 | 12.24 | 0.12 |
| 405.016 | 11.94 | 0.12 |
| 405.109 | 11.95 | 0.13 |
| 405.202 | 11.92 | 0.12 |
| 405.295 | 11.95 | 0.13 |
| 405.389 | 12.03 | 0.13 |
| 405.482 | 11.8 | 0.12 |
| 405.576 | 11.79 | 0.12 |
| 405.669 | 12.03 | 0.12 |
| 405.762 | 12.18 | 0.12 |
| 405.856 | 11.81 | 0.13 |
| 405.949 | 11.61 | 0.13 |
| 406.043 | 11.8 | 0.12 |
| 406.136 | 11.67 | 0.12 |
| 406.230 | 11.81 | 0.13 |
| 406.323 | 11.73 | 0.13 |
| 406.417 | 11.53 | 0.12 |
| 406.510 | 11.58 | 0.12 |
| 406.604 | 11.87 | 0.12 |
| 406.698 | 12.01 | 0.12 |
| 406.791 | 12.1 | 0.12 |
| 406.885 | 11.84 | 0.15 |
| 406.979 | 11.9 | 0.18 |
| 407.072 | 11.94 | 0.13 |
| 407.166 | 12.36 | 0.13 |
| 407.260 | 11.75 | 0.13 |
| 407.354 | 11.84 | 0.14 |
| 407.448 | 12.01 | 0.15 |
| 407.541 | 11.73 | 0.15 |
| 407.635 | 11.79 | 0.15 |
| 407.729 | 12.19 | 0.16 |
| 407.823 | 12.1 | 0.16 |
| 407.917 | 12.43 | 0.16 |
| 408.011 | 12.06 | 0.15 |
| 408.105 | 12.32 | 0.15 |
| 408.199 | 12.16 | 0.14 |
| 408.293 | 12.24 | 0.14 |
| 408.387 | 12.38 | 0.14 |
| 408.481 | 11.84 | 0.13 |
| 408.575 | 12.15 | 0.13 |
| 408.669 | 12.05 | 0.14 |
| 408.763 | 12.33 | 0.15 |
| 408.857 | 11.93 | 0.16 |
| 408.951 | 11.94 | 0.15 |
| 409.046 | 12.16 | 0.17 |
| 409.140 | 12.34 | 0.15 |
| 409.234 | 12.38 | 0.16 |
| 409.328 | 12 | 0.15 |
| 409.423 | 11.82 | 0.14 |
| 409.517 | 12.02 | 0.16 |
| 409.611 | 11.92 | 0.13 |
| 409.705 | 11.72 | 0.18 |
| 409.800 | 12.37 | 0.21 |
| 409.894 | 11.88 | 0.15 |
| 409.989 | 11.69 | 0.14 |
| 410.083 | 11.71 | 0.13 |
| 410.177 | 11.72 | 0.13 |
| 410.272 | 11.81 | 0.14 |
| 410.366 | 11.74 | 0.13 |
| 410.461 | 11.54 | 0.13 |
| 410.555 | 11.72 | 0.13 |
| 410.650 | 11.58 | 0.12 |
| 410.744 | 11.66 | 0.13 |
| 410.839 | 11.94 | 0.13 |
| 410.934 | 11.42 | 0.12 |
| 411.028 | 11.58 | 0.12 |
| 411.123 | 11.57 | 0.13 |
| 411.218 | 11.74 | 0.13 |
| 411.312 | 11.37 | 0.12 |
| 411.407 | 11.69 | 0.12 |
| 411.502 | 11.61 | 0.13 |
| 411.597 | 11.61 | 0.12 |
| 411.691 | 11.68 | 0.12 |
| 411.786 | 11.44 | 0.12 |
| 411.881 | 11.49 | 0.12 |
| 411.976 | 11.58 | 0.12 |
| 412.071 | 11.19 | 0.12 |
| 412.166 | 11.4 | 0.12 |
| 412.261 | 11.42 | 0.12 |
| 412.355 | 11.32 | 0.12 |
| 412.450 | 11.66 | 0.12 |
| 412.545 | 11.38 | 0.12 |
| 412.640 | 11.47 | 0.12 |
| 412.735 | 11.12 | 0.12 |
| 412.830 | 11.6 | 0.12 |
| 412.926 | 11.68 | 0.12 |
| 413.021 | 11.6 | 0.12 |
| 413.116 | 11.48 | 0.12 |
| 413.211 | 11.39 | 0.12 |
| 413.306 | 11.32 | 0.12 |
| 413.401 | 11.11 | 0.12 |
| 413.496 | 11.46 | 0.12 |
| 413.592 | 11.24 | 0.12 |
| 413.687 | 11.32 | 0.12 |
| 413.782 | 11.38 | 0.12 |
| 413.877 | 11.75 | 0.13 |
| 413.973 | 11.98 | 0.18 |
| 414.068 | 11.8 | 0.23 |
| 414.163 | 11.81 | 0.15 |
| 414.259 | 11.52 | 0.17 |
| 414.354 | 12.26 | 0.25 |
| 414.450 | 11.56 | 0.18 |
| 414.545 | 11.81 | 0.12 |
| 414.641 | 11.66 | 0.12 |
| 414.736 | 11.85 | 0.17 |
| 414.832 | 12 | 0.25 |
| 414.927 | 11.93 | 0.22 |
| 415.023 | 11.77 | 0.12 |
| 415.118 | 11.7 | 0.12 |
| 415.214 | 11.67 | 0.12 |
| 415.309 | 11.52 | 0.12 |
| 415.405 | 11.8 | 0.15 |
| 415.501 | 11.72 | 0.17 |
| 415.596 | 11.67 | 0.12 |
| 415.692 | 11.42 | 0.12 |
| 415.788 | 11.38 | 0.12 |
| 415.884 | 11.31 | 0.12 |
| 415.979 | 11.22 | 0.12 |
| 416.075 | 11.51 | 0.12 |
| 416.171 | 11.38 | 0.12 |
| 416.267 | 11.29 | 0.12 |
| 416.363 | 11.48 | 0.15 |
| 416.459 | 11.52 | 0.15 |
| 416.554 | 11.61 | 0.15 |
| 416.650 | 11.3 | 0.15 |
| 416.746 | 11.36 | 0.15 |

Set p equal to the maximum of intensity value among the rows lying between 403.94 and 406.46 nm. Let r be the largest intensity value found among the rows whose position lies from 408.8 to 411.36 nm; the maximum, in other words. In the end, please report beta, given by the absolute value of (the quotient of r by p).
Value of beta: 1.01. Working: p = 12.3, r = 12.38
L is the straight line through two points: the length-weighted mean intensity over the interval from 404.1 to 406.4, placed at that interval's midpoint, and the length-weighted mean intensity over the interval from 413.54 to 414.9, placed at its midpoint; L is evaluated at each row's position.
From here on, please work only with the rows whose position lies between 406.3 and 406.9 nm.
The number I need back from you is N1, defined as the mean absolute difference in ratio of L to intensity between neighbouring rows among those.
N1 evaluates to 0.0147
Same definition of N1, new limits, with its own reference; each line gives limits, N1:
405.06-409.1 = 0.0164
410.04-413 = 0.0162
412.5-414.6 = 0.0210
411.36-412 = 0.0078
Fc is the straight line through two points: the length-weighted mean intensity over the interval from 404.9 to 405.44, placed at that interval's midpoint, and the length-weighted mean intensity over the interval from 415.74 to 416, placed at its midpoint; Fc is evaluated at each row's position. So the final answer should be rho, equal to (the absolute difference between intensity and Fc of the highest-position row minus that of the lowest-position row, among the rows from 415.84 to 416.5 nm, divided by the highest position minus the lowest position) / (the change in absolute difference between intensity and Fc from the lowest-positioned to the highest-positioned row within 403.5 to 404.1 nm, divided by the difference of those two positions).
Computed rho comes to -0.8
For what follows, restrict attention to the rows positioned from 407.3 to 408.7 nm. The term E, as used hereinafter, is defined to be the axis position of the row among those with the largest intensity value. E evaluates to 407.917 nm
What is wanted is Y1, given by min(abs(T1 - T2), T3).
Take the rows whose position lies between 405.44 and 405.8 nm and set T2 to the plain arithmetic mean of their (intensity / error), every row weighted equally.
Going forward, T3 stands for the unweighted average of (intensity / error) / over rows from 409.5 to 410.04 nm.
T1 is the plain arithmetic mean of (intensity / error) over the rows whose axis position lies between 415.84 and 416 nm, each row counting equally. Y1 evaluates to 6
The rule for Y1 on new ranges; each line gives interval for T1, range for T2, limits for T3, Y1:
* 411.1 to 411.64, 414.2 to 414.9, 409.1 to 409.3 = 22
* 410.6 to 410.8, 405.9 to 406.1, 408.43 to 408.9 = 1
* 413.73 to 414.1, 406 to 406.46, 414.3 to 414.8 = 19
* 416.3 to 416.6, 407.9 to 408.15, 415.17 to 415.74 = 3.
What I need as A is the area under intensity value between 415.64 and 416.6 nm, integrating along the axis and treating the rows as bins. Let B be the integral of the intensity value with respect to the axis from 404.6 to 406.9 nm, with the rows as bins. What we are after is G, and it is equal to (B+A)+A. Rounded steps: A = 11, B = 27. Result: 49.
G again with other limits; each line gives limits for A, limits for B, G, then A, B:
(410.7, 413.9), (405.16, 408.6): 115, 37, 41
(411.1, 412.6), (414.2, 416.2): 58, 17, 23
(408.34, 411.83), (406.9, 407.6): 91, 41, 8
